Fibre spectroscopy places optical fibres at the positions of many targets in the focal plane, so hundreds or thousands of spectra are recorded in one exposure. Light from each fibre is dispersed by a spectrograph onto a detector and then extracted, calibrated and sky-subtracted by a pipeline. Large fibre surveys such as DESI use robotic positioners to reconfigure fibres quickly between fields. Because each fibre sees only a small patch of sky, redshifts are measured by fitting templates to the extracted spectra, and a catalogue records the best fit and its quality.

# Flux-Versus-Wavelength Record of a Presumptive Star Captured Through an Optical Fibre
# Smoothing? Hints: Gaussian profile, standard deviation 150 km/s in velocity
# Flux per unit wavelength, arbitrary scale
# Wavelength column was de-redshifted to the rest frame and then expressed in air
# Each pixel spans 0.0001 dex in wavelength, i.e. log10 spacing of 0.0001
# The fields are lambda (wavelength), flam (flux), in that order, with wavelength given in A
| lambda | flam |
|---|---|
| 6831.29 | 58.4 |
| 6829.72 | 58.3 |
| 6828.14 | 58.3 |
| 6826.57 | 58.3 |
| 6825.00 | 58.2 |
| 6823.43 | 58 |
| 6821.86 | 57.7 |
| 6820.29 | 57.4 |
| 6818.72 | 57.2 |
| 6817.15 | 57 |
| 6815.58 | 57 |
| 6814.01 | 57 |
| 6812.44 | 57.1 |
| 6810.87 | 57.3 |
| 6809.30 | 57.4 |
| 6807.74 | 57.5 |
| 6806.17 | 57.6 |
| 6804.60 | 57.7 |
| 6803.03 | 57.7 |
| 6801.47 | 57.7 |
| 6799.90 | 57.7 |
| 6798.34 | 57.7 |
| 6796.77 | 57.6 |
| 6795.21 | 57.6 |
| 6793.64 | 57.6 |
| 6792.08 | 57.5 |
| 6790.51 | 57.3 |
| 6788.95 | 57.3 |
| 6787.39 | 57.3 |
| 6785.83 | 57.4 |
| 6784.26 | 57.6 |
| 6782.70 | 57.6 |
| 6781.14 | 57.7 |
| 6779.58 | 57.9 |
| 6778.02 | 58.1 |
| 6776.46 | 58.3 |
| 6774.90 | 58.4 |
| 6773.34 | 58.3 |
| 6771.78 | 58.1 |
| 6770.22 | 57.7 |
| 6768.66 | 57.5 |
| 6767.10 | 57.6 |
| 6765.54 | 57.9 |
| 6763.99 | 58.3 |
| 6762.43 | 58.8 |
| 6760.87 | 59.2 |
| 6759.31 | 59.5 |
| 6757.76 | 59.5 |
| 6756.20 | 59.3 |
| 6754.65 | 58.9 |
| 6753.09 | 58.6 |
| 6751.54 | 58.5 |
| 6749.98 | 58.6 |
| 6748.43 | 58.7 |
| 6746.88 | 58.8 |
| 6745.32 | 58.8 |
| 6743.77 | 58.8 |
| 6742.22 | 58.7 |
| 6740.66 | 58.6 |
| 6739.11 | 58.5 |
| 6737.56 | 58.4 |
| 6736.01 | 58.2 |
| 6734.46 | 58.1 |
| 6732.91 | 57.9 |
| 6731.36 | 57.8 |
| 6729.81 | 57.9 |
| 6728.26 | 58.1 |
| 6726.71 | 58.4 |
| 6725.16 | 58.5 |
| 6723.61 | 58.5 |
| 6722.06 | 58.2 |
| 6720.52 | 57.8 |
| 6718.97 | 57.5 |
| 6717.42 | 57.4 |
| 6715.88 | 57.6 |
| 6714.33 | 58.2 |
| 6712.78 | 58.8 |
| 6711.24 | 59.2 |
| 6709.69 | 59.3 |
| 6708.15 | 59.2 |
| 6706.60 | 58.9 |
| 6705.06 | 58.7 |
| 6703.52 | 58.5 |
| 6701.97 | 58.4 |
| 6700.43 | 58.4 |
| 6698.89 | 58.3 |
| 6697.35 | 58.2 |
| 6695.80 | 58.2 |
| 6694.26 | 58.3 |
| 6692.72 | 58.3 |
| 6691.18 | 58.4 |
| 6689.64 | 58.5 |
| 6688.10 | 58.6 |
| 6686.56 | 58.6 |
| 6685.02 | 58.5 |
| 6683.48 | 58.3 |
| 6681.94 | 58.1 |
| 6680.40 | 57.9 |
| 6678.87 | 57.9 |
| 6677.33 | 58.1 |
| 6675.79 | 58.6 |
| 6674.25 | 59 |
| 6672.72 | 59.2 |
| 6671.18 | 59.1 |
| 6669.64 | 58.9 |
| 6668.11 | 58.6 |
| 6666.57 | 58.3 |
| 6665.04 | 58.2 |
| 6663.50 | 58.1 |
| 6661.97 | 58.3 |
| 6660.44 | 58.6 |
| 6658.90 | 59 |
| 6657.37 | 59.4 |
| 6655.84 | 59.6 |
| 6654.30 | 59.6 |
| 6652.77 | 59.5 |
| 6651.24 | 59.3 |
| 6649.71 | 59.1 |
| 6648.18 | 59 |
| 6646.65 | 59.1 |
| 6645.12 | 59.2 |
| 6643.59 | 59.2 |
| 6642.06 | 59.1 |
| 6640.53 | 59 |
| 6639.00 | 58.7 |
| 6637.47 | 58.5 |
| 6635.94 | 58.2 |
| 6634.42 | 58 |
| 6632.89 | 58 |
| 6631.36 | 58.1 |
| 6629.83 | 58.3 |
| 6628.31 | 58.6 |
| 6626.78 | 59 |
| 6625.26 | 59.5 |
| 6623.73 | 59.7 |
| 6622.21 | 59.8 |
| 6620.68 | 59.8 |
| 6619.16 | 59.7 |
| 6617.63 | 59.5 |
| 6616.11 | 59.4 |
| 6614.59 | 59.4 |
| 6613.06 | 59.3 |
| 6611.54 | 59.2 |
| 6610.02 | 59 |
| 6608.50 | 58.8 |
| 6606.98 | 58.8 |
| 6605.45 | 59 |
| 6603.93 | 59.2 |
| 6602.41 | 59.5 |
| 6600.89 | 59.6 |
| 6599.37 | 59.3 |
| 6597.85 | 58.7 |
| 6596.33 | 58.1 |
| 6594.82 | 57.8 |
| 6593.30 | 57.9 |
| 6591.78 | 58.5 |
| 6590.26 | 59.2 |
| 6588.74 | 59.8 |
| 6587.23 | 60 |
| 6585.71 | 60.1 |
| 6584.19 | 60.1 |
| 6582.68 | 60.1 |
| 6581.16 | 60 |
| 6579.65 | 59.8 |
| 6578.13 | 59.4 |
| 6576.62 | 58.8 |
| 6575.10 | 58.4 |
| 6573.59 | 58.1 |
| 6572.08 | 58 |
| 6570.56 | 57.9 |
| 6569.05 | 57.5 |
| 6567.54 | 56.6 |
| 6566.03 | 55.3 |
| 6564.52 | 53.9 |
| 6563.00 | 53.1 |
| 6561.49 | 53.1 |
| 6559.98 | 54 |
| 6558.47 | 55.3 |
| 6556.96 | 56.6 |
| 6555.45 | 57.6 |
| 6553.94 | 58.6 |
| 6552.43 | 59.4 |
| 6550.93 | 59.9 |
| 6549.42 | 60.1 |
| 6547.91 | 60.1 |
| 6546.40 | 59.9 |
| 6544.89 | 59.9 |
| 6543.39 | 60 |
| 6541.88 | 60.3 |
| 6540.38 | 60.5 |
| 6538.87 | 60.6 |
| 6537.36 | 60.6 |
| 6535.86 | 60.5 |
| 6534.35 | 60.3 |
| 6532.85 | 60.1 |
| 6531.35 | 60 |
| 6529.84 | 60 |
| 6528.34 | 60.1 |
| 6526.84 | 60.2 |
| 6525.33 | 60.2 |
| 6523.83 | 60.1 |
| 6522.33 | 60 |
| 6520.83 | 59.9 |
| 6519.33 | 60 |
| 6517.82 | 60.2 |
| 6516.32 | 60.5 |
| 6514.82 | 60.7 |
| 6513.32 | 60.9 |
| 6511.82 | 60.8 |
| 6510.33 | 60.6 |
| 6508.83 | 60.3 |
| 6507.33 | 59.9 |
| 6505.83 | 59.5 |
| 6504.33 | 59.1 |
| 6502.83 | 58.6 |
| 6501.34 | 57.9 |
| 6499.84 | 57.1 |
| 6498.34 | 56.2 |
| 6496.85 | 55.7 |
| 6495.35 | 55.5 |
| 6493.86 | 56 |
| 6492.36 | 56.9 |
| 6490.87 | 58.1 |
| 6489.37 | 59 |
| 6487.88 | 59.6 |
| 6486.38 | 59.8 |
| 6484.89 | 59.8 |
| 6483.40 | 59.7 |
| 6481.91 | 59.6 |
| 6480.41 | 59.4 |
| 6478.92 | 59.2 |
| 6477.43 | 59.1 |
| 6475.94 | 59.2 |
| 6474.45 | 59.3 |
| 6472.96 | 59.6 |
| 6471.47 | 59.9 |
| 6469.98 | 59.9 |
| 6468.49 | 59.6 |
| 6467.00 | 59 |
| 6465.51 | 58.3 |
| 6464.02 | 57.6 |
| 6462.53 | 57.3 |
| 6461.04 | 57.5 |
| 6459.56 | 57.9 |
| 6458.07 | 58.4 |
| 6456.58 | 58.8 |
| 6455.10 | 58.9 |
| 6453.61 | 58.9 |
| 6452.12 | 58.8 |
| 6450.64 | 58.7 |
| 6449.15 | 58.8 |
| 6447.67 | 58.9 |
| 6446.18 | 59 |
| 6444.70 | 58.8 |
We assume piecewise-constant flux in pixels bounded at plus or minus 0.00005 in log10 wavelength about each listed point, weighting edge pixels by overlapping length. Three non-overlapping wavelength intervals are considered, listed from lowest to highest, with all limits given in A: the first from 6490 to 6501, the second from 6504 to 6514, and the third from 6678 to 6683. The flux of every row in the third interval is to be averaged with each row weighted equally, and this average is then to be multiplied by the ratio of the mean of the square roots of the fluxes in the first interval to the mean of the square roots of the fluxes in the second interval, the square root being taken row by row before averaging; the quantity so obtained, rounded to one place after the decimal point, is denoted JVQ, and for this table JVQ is 56.2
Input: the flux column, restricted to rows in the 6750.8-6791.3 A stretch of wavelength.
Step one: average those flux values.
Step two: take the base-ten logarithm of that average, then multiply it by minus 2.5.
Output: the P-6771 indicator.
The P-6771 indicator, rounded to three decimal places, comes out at -4.412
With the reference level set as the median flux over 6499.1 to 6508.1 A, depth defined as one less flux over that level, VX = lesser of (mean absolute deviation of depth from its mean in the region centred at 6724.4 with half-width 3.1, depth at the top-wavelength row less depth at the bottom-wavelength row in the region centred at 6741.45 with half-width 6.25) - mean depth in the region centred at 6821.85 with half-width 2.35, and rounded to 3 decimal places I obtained -0.030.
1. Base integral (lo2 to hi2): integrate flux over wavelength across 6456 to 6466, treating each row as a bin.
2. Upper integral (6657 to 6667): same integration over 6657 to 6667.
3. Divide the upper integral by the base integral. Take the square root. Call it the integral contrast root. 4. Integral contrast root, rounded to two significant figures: 1.0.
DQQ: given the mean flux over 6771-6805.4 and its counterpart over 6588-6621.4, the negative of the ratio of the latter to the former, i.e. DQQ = -1.02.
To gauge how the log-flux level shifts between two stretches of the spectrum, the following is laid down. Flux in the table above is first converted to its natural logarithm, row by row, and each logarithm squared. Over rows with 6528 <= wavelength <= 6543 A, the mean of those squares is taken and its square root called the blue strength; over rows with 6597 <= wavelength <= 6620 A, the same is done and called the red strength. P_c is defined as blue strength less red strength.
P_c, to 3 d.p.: 0.018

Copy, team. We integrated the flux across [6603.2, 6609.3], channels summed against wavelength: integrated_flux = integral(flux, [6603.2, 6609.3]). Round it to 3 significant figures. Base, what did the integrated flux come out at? 359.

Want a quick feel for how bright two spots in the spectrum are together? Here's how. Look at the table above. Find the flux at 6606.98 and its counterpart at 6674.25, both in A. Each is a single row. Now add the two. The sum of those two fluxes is 118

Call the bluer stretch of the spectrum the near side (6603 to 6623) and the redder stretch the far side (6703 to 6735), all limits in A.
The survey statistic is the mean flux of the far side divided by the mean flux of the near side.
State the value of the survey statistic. 0.98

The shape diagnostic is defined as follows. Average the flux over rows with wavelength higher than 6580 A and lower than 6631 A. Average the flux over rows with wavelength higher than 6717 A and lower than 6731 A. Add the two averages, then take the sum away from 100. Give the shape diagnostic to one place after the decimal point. -17.3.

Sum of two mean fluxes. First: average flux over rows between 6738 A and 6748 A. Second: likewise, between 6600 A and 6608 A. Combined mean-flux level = 118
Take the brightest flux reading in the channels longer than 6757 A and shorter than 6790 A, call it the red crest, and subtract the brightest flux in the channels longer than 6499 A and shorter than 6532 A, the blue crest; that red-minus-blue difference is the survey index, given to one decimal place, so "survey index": -1.4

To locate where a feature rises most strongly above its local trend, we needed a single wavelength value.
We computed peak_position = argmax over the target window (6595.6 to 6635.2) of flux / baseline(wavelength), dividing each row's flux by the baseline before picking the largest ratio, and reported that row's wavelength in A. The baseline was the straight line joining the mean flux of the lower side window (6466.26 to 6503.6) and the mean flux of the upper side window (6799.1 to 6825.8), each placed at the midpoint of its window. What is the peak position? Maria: 6622.21 A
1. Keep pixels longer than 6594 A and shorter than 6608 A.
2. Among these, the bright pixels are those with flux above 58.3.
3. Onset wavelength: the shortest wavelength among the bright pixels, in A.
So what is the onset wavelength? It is 6597.85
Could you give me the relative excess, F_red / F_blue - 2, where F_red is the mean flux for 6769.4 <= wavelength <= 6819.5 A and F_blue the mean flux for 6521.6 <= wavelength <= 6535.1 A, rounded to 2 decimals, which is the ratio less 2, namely -1.04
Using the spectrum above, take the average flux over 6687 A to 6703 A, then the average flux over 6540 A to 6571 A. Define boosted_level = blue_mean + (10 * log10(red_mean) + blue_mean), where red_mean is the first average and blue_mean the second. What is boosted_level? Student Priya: 133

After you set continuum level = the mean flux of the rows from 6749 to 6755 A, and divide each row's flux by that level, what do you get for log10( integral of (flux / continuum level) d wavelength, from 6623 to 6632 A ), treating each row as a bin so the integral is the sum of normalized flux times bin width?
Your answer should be 0.96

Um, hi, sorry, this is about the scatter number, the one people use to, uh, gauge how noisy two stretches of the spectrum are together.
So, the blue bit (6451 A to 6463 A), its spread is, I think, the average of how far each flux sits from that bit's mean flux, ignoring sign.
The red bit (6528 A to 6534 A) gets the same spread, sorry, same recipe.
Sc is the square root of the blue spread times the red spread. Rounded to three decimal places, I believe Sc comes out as 0.167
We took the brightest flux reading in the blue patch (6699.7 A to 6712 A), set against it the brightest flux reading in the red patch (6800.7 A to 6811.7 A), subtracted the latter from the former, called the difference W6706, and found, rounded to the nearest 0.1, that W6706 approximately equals 1.6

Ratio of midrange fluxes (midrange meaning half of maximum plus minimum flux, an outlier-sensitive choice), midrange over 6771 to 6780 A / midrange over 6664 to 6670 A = 0.993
